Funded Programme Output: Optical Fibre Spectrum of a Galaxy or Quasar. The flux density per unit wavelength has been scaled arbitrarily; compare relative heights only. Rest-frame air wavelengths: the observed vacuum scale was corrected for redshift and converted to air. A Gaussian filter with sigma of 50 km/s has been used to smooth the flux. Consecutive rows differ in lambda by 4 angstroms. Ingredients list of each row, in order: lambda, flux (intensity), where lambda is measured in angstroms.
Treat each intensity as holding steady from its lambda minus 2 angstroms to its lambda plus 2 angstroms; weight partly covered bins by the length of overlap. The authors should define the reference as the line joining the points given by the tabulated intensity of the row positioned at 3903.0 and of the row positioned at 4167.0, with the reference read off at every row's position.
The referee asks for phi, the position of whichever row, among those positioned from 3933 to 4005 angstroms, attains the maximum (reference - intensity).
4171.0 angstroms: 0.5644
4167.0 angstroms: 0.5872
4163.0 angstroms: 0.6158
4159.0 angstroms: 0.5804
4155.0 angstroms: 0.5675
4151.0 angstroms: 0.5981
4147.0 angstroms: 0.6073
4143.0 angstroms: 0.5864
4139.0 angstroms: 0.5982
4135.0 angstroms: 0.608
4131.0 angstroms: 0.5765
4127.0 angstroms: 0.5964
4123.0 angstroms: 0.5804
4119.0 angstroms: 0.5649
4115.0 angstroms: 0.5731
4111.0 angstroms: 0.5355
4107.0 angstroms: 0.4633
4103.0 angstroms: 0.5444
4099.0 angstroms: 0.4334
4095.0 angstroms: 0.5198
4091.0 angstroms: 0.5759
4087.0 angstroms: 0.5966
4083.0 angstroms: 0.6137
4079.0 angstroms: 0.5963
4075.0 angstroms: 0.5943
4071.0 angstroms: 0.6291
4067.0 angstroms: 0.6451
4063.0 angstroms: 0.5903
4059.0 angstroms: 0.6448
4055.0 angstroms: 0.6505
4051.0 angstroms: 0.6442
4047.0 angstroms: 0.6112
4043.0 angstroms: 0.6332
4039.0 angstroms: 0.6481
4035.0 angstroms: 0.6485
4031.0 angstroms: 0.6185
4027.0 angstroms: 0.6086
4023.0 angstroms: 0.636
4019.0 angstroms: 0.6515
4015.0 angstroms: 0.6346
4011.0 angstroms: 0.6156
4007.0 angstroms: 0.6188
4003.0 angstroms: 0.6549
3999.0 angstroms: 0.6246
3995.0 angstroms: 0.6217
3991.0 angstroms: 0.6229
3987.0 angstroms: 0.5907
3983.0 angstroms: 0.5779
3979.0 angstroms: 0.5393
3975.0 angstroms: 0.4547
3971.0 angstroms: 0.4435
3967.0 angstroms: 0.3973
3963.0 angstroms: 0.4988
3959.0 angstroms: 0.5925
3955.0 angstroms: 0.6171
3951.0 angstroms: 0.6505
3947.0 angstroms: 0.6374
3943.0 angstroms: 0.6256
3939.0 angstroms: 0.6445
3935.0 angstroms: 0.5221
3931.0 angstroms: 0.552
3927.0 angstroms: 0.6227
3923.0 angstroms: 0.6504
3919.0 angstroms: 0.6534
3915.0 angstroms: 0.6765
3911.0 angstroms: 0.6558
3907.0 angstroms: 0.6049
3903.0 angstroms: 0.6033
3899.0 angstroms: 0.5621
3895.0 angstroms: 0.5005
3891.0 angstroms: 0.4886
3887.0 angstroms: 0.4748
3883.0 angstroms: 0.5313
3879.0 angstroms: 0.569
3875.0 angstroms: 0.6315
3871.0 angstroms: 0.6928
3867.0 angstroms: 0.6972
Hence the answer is 3967.0 angstroms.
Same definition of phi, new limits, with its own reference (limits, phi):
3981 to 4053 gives 3983.0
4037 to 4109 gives 4099.0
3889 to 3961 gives 3891.0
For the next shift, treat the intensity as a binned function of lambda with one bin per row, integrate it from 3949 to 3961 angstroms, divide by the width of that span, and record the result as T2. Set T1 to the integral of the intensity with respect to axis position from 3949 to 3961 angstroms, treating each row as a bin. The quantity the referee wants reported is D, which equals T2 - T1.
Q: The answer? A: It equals -6.82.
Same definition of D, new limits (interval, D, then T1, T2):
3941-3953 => -7.02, 7.7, 0.638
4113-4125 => -6.30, 6.9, 0.573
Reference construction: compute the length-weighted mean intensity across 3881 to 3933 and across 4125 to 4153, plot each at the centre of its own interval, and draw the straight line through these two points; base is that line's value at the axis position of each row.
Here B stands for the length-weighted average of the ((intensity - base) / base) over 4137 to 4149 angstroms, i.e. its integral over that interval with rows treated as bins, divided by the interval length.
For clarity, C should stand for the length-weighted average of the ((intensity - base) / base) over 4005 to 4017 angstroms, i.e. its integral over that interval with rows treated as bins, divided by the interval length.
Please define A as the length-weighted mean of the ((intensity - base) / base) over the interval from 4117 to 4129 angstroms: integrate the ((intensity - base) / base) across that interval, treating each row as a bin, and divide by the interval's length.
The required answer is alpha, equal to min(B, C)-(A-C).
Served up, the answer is 0.08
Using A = -0.024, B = 0.00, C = 0.06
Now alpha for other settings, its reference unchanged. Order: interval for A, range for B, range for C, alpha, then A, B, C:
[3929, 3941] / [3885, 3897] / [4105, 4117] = -0.26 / -0.020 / -0.16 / -0.12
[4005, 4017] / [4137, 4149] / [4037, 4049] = 0.01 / 0.058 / 0.00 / 0.07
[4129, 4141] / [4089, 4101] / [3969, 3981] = -0.36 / -0.002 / -0.14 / -0.18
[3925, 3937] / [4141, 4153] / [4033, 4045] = 0.12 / -0.032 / 0.00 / 0.09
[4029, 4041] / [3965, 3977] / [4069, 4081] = -0.32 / 0.082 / -0.26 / 0.02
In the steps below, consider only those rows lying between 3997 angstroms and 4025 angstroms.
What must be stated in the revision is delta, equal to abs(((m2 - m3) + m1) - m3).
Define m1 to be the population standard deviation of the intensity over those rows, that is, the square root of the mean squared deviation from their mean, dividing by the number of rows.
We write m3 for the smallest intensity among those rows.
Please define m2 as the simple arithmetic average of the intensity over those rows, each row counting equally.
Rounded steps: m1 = 0.014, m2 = 0.63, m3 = 0.6156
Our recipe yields 0.58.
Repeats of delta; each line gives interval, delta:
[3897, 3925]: 0.46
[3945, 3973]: 0.15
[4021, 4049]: 0.57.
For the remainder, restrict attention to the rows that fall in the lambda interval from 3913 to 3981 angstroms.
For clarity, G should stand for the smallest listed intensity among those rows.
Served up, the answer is 0.3973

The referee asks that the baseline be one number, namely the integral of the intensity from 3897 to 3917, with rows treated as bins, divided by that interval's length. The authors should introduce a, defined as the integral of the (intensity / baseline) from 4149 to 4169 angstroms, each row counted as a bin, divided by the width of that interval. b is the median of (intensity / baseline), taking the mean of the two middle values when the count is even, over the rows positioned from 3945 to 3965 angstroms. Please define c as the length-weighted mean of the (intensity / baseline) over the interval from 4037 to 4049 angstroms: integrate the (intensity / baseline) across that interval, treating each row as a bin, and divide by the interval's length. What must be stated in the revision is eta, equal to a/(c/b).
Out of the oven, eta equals 0.93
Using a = 0.95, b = 0.99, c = 1.02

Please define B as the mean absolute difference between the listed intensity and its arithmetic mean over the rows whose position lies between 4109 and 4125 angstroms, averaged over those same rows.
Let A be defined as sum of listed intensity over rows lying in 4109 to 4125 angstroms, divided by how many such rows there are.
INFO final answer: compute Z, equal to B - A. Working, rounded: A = 0.56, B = 0.014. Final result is -0.55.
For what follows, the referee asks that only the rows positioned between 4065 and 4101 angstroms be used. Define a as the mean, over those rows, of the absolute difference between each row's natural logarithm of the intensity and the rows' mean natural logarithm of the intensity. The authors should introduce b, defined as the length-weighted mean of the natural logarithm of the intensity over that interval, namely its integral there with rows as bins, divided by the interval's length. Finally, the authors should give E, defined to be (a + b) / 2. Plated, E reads -0.235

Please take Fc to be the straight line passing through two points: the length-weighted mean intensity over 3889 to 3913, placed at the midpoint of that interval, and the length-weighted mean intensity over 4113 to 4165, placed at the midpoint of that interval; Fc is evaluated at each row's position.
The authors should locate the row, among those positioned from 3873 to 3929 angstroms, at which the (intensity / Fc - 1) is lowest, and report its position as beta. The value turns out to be 3887.0 angstroms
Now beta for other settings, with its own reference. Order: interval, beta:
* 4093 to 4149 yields 4099.0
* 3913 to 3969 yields 3967.0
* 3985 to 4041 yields 3987.0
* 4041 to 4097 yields 4095.0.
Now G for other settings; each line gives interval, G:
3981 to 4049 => 0.5779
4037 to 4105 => 0.4334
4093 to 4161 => 0.4334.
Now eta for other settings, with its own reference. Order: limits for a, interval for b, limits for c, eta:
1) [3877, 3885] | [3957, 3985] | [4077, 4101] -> 0.80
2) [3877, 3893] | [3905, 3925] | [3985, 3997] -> 0.89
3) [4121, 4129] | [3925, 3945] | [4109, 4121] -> 1.06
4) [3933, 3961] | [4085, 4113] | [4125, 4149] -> 0.89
